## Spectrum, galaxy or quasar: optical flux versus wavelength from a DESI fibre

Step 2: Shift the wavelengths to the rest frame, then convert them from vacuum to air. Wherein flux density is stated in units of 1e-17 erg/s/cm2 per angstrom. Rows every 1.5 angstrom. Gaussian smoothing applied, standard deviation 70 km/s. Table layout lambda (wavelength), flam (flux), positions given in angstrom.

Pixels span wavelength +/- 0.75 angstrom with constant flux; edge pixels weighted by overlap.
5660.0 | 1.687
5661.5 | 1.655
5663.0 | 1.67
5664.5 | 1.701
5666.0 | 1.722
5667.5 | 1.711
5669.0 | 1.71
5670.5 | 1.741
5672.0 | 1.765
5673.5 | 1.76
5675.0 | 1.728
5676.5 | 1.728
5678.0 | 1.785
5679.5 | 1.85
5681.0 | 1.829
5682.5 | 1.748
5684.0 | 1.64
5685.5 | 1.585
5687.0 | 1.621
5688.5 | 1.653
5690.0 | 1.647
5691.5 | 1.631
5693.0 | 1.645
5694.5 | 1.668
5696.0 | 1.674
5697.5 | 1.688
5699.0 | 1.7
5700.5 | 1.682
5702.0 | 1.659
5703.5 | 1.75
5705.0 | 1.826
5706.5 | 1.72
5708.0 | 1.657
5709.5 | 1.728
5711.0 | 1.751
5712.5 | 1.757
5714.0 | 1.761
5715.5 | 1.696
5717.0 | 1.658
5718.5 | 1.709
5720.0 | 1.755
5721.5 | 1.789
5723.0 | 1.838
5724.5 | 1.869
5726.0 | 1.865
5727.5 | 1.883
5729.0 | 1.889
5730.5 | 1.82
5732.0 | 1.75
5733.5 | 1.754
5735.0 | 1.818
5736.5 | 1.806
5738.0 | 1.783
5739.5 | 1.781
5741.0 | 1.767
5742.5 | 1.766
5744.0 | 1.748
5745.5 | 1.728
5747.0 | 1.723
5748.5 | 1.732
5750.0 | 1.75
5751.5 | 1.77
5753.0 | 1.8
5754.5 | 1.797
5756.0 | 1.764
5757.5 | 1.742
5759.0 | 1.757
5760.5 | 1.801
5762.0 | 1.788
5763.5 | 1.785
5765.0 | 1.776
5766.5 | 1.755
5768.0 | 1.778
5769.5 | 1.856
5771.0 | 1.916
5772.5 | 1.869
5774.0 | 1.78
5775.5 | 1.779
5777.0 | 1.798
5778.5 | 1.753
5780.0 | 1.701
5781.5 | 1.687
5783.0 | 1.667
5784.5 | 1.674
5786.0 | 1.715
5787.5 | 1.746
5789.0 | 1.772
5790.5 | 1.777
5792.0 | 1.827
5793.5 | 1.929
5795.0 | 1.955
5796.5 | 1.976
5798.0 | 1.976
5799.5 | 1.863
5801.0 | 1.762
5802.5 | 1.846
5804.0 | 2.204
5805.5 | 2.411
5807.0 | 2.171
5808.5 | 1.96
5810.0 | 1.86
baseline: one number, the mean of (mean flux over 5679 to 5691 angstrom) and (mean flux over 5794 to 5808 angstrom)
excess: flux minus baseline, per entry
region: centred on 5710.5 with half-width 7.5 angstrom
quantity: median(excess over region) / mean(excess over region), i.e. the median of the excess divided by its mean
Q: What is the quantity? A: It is 0.93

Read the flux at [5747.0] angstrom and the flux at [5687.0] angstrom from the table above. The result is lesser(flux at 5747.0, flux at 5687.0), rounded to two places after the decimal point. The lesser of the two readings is 1.62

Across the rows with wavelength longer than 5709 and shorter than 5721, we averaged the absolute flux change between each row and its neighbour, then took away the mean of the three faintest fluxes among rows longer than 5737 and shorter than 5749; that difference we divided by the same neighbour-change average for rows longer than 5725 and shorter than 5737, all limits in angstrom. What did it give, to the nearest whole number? -49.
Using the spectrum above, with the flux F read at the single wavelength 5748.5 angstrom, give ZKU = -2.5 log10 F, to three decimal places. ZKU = -0.596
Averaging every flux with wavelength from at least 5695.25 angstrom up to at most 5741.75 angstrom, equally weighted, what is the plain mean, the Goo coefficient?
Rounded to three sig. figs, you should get 1.76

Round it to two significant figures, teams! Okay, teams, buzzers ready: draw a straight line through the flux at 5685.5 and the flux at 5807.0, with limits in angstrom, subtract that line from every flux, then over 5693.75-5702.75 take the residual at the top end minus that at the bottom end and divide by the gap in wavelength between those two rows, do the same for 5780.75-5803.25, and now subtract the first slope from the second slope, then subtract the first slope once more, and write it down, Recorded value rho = 0.015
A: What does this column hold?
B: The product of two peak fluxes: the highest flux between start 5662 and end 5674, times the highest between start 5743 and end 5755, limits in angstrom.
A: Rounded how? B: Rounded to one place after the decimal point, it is 3.2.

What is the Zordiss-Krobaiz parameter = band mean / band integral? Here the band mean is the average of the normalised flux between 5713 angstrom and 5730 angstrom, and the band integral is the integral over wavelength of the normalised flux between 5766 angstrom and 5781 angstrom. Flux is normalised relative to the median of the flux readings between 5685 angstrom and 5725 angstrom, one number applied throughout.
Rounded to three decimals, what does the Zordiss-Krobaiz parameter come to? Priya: 0.066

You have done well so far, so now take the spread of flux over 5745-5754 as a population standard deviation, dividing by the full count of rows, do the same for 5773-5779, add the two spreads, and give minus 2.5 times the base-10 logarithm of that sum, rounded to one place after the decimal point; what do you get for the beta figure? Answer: 3.4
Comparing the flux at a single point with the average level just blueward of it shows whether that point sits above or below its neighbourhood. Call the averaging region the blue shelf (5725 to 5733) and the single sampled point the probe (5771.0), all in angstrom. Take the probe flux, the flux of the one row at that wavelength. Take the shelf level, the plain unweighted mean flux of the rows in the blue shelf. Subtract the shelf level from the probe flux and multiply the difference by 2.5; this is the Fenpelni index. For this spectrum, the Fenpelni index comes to 0.2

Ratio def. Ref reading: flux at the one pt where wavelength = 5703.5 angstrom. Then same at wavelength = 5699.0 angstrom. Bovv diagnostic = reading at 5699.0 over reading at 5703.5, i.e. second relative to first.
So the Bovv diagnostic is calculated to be 0.97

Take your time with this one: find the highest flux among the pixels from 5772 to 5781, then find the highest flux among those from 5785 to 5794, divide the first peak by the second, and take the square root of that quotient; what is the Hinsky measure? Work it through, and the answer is 0.98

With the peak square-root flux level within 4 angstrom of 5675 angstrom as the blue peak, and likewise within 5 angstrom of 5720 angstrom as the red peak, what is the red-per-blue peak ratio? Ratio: 1.02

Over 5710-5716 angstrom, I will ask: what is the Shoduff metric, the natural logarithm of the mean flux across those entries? 0.555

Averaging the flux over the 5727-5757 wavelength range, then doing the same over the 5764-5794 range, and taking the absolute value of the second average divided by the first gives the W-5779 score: 1.00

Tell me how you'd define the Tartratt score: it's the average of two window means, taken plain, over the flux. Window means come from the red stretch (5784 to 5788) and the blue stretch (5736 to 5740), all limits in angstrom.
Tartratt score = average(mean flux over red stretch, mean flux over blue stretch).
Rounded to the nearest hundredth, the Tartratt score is 1.75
